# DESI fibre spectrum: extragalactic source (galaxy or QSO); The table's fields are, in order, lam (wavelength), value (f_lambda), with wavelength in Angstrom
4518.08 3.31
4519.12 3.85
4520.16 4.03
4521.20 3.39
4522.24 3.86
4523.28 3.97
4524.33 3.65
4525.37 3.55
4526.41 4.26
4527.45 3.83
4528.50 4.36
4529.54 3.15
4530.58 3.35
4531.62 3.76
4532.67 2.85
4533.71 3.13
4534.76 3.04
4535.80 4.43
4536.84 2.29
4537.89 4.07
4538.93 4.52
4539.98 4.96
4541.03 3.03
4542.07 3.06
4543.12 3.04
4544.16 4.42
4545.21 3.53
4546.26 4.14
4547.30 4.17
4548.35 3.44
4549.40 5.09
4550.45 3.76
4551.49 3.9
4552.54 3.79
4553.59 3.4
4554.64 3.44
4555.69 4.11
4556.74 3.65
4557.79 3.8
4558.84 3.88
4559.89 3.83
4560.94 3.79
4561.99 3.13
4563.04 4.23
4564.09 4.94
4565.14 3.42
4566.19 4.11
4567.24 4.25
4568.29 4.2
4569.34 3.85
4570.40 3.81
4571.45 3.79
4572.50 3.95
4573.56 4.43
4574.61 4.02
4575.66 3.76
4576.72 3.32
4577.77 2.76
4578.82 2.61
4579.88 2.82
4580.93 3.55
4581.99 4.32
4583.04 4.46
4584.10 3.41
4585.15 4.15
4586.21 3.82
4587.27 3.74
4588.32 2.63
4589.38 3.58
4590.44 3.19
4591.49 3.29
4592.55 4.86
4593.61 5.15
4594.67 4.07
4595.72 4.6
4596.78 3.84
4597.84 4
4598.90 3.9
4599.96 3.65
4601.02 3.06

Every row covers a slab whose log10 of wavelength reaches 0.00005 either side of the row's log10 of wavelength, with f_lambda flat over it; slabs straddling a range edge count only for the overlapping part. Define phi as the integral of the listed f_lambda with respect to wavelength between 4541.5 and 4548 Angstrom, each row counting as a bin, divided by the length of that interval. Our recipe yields 3.72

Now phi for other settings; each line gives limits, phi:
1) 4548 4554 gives 3.92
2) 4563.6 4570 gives 4.12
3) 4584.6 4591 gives 3.52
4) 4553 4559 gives 3.70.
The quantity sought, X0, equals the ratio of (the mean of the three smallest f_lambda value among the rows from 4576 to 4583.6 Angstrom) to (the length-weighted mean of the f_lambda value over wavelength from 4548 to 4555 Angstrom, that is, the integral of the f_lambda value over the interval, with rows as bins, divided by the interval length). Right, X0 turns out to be 0.71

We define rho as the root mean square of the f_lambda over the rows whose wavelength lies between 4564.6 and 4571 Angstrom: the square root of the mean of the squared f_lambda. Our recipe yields 3.95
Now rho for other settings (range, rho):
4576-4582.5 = 3.28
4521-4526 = 3.69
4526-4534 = 3.62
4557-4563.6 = 3.79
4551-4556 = 3.74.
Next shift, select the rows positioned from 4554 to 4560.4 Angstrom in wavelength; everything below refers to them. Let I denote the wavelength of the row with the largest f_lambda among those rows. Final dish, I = 4555.69 Angstrom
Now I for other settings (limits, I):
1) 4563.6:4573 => 4564.09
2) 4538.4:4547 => 4539.98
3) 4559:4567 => 4564.09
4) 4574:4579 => 4574.61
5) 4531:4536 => 4535.80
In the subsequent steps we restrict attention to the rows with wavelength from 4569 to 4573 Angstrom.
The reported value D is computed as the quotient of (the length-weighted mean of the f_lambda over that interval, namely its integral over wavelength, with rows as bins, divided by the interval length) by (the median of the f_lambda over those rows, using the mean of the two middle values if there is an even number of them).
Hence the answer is 1.00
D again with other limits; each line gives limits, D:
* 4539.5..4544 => 1.18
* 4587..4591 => 0.96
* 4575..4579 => 1.05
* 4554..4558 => 1.00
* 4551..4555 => 1.01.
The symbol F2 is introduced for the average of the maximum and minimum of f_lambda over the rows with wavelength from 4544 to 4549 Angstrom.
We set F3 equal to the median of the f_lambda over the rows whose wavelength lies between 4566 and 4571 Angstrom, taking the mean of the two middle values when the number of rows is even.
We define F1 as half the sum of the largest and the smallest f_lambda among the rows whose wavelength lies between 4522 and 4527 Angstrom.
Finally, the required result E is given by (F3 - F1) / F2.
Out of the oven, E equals 0.05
